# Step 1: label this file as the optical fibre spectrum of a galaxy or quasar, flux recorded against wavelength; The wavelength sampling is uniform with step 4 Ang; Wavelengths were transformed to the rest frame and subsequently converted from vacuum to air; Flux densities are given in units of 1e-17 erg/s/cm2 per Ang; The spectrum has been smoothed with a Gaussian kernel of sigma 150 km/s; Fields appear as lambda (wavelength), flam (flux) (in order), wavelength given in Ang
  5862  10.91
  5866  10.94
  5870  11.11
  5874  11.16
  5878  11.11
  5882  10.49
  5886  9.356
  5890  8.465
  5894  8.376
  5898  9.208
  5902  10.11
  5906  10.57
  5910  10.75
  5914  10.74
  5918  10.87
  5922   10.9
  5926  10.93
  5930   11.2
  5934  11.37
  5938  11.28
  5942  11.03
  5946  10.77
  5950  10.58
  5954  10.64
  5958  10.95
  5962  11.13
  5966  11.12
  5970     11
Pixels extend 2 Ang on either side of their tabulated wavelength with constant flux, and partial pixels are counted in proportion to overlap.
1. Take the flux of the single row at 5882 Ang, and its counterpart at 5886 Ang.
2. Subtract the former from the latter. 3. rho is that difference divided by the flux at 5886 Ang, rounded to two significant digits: -0.12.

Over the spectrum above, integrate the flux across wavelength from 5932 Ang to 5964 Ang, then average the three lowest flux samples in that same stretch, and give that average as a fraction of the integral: 0.0304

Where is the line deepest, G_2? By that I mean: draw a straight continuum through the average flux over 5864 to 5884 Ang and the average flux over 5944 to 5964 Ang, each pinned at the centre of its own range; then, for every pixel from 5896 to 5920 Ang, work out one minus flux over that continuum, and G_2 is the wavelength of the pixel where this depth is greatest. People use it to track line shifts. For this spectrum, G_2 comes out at 5898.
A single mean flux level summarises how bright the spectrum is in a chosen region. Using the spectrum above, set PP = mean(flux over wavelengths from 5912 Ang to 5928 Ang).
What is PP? 10.9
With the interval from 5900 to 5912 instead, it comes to 10.5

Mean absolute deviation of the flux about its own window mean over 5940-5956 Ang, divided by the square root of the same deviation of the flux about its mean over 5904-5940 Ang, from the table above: 0.31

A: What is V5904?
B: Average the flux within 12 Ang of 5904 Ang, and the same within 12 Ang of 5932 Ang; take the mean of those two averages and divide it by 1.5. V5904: 7.0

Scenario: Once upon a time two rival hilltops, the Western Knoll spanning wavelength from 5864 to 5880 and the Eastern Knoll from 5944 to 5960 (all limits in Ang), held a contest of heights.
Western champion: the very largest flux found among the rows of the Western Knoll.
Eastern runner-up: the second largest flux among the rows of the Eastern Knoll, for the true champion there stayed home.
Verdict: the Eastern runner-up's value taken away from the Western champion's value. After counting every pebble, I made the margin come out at 0.39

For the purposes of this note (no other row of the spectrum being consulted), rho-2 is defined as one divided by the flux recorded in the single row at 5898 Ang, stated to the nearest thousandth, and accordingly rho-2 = 0.109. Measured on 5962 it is 0.090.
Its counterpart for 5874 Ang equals 0.090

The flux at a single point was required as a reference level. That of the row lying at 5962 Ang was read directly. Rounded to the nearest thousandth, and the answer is 11.130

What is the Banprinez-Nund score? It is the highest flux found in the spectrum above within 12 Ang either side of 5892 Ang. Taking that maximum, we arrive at 10.49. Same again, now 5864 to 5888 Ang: 11.16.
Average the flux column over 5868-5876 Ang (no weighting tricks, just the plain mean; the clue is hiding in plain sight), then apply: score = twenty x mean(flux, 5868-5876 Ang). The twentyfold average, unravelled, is 223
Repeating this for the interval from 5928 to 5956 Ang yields 220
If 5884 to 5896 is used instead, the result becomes 175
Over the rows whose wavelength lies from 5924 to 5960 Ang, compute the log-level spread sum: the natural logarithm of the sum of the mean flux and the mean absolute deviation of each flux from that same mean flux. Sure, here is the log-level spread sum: 2.42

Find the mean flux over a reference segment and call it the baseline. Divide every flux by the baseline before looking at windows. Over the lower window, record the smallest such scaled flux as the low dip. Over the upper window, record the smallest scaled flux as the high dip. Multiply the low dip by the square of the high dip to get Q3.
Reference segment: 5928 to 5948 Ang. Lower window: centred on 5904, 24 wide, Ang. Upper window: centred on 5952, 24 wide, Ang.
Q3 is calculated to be 0.68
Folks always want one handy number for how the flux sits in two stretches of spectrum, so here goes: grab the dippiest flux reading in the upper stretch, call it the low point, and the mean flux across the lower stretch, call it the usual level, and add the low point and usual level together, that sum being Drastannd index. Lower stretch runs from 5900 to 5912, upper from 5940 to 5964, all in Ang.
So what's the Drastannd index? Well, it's 21.1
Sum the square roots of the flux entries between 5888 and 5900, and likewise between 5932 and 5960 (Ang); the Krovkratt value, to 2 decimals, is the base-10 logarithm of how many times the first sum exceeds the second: -0.42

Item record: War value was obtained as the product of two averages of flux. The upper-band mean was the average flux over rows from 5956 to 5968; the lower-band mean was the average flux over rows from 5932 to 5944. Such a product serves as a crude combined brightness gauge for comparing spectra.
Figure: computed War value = 124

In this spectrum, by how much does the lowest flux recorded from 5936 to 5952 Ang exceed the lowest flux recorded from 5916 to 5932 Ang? -0.29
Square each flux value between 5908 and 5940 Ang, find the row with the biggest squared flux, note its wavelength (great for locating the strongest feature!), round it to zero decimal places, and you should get 5934 Ang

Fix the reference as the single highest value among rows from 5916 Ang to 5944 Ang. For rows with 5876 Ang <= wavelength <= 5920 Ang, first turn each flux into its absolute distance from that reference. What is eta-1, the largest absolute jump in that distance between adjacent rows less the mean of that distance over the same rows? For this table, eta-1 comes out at -0.23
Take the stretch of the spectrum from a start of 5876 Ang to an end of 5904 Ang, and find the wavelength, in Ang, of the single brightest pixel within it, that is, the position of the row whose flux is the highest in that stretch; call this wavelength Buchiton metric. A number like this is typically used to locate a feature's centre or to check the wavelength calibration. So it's 5878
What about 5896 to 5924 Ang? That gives 5922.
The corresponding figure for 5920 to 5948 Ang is 5934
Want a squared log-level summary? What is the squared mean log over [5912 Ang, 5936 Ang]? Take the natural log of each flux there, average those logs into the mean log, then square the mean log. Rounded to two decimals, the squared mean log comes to 5.75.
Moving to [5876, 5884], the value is 5.66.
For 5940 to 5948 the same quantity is 5.71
